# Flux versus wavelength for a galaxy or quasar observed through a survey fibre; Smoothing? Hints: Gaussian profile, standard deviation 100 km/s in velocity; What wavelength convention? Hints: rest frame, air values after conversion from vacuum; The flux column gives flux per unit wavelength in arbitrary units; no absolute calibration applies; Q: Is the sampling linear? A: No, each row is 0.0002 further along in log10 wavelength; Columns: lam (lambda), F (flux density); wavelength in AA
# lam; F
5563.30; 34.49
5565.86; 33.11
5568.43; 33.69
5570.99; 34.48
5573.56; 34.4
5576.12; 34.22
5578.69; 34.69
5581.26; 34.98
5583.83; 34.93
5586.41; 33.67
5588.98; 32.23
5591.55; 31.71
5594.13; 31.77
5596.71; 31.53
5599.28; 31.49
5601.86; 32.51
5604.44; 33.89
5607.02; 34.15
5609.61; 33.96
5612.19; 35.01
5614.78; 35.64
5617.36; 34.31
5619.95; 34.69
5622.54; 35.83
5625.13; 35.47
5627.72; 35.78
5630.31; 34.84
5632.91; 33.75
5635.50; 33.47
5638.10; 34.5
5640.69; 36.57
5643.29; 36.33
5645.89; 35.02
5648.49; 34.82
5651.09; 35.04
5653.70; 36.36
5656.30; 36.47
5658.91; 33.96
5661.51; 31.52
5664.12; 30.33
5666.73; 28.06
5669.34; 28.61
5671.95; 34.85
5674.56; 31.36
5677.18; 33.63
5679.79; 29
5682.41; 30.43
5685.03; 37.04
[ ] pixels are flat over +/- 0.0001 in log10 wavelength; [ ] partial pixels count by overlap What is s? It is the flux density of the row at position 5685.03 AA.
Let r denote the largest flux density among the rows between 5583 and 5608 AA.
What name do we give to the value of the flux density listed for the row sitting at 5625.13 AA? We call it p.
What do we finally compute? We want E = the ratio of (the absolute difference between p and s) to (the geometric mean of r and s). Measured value 0.04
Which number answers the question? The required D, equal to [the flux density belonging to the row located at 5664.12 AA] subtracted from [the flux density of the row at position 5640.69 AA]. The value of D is 6.2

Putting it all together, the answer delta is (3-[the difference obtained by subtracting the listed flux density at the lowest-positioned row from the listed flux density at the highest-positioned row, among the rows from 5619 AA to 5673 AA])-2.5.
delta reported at 0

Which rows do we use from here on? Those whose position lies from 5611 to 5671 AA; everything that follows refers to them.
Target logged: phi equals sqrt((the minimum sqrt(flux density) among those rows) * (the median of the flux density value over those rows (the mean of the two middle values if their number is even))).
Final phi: 13.6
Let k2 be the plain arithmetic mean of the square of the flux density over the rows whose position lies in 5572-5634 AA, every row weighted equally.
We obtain 1156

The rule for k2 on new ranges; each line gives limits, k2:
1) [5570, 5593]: 1152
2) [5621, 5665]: 1208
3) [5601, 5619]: 1171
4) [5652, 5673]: 1067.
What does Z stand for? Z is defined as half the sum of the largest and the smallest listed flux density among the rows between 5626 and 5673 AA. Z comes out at 32.3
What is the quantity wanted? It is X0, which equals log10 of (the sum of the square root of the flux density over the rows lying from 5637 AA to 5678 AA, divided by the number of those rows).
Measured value 0.763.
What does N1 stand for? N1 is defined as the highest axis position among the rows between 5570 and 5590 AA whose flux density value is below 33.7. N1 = 5588.98 AA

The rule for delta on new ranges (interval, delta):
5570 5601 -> 3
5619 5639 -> 1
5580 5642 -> -1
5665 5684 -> -2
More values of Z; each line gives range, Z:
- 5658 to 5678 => 31.5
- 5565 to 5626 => 33.7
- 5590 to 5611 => 32.8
